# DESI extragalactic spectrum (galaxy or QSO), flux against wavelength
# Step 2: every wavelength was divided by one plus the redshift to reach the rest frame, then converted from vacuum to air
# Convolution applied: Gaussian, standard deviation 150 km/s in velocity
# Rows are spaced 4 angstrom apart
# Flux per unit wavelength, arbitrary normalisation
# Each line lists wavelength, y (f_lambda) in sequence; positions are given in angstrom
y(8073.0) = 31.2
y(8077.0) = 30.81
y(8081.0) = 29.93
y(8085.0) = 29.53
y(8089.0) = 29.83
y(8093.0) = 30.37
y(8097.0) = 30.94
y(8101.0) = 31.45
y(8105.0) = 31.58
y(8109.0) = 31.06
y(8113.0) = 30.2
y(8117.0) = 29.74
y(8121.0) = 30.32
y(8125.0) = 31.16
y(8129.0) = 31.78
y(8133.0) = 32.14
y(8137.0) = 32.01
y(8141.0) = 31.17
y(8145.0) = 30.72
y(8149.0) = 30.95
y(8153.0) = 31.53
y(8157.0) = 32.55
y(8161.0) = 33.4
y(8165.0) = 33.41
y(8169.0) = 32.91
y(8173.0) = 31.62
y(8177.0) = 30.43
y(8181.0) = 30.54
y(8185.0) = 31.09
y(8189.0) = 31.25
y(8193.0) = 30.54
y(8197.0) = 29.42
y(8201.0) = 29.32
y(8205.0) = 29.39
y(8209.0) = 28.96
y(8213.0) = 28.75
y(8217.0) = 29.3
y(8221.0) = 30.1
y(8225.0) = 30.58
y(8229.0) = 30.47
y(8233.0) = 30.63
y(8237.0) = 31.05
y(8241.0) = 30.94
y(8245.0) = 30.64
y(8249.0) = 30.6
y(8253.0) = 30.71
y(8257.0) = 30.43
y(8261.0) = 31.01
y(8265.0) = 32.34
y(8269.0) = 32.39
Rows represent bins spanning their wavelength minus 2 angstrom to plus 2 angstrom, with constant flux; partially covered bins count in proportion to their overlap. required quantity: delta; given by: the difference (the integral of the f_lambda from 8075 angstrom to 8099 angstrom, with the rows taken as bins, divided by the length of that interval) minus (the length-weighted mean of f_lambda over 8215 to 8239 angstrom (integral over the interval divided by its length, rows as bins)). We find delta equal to -0.1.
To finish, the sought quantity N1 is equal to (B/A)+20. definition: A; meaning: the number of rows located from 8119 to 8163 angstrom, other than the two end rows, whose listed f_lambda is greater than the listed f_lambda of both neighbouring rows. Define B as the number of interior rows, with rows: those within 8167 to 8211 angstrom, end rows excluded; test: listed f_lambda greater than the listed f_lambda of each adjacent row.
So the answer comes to 22.0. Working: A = 1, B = 2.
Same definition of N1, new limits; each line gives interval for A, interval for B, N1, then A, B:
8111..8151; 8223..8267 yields 22.0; 1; 2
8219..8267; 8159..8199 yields 20.7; 3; 2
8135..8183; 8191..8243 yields 23.0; 1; 3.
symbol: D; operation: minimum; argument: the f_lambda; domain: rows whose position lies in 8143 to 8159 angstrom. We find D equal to 30.72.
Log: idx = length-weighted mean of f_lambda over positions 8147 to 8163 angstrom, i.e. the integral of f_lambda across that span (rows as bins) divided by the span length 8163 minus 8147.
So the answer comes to 32.1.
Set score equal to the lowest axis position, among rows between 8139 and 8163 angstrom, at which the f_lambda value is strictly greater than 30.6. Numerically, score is 8141.0 angstrom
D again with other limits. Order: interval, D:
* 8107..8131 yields 29.74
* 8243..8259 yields 30.43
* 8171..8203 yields 29.32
